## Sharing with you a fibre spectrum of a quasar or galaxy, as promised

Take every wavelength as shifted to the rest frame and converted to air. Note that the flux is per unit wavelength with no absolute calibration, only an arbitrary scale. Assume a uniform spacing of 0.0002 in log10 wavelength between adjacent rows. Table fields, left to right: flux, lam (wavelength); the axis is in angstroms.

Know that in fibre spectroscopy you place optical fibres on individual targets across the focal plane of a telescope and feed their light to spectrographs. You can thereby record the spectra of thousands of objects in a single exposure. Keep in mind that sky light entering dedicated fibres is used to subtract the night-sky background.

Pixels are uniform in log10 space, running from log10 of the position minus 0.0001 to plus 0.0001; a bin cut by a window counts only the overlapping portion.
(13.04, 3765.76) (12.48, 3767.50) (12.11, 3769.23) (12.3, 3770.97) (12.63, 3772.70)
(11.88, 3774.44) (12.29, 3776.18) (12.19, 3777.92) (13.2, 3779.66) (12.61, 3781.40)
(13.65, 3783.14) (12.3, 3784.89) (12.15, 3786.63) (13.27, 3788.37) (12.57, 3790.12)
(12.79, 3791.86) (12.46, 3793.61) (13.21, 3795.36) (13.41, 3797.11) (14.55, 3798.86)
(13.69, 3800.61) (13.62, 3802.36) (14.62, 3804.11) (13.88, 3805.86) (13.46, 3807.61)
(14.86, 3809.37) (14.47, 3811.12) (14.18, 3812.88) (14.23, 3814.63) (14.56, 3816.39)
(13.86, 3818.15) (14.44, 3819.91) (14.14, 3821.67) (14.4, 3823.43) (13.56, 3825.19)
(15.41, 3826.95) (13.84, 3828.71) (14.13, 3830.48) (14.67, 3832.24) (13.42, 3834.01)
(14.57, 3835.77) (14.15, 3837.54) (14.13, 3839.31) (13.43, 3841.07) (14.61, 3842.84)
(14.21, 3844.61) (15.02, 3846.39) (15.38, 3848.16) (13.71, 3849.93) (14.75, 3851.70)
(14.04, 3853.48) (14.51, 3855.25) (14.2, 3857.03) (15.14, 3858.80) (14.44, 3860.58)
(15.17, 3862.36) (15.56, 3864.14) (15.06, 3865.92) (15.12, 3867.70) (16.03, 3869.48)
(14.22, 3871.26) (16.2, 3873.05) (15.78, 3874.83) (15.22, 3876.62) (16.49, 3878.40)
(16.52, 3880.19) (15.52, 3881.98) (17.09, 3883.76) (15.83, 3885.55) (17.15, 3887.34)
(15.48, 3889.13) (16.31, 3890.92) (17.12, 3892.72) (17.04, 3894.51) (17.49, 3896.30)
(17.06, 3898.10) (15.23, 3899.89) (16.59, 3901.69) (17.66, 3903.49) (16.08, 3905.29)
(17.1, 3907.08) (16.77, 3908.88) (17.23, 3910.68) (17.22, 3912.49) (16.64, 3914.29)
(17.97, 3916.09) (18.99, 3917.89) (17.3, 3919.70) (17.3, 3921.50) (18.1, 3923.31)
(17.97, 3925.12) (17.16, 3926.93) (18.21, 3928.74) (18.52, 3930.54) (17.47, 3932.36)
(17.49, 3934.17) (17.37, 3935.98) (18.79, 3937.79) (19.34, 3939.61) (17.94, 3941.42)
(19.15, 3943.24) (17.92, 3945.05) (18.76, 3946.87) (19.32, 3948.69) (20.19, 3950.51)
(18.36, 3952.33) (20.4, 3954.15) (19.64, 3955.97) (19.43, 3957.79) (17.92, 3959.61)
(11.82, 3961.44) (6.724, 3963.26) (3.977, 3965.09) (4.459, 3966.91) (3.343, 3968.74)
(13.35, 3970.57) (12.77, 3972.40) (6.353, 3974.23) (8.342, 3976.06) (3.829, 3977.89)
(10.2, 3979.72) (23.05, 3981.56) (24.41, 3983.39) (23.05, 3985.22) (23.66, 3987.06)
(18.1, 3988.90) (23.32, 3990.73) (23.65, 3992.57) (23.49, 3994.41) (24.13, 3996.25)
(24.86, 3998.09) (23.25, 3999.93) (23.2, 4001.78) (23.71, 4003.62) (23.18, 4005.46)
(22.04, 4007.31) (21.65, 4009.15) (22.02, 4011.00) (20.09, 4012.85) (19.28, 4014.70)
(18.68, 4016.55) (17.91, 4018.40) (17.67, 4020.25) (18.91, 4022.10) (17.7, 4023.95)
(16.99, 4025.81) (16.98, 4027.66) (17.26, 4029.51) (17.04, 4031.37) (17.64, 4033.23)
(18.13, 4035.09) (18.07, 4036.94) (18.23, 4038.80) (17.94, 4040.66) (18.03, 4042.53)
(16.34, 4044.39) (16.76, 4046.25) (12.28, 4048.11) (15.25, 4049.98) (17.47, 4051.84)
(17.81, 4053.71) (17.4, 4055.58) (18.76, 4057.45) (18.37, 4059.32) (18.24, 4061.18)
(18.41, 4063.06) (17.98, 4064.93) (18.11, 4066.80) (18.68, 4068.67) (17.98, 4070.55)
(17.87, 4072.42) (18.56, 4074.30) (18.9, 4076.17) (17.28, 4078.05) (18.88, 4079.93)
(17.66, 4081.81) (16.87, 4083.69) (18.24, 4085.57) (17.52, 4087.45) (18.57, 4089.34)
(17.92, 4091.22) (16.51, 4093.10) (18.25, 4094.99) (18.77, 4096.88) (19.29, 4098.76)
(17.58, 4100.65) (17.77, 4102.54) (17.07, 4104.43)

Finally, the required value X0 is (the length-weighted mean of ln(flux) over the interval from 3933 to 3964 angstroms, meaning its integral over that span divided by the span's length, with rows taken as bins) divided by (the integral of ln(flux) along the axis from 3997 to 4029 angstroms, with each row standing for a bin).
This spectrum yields 0.0296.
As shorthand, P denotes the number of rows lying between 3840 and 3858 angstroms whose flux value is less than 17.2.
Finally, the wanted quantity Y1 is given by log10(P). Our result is 1.00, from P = 10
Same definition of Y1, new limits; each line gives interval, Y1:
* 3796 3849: 1.48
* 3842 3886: 1.40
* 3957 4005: 1.04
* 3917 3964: 0.48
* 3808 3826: 1.00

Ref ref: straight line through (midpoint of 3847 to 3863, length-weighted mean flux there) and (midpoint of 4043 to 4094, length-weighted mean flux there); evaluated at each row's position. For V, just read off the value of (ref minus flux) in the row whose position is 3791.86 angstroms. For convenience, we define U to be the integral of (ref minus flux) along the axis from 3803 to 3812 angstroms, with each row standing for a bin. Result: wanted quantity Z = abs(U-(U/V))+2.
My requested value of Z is 2.2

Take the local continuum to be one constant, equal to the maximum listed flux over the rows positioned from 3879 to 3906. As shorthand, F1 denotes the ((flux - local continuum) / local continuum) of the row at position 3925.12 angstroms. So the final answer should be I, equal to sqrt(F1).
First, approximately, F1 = 0.02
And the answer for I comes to 0.13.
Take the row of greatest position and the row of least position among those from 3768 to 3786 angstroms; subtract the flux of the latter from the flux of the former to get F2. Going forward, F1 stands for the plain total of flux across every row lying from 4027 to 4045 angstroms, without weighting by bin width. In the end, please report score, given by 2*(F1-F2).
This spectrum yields 351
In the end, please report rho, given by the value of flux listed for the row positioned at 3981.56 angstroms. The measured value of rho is 23.05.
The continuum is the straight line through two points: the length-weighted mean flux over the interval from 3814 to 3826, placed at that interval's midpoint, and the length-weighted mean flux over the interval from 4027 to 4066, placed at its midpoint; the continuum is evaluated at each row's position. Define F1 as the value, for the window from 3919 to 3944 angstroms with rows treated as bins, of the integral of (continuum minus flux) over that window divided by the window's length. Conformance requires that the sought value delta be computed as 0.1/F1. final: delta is -0.04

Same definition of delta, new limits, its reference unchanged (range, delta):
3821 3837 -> 1.79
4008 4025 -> -0.04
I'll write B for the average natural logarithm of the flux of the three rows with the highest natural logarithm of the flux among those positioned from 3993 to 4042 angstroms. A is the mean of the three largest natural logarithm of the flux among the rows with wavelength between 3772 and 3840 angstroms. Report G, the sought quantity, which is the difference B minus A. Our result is 0.48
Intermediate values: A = 2.71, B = 3.19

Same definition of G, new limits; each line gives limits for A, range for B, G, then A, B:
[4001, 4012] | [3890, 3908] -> -0.29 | 3.15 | 2.86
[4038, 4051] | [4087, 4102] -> 0.04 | 2.89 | 2.94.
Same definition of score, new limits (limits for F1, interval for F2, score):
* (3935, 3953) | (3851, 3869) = 374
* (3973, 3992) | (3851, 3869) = 328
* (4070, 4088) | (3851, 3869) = 359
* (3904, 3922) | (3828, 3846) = 344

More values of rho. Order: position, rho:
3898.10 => 17.06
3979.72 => 10.2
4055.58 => 17.4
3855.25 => 14.51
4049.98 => 15.25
